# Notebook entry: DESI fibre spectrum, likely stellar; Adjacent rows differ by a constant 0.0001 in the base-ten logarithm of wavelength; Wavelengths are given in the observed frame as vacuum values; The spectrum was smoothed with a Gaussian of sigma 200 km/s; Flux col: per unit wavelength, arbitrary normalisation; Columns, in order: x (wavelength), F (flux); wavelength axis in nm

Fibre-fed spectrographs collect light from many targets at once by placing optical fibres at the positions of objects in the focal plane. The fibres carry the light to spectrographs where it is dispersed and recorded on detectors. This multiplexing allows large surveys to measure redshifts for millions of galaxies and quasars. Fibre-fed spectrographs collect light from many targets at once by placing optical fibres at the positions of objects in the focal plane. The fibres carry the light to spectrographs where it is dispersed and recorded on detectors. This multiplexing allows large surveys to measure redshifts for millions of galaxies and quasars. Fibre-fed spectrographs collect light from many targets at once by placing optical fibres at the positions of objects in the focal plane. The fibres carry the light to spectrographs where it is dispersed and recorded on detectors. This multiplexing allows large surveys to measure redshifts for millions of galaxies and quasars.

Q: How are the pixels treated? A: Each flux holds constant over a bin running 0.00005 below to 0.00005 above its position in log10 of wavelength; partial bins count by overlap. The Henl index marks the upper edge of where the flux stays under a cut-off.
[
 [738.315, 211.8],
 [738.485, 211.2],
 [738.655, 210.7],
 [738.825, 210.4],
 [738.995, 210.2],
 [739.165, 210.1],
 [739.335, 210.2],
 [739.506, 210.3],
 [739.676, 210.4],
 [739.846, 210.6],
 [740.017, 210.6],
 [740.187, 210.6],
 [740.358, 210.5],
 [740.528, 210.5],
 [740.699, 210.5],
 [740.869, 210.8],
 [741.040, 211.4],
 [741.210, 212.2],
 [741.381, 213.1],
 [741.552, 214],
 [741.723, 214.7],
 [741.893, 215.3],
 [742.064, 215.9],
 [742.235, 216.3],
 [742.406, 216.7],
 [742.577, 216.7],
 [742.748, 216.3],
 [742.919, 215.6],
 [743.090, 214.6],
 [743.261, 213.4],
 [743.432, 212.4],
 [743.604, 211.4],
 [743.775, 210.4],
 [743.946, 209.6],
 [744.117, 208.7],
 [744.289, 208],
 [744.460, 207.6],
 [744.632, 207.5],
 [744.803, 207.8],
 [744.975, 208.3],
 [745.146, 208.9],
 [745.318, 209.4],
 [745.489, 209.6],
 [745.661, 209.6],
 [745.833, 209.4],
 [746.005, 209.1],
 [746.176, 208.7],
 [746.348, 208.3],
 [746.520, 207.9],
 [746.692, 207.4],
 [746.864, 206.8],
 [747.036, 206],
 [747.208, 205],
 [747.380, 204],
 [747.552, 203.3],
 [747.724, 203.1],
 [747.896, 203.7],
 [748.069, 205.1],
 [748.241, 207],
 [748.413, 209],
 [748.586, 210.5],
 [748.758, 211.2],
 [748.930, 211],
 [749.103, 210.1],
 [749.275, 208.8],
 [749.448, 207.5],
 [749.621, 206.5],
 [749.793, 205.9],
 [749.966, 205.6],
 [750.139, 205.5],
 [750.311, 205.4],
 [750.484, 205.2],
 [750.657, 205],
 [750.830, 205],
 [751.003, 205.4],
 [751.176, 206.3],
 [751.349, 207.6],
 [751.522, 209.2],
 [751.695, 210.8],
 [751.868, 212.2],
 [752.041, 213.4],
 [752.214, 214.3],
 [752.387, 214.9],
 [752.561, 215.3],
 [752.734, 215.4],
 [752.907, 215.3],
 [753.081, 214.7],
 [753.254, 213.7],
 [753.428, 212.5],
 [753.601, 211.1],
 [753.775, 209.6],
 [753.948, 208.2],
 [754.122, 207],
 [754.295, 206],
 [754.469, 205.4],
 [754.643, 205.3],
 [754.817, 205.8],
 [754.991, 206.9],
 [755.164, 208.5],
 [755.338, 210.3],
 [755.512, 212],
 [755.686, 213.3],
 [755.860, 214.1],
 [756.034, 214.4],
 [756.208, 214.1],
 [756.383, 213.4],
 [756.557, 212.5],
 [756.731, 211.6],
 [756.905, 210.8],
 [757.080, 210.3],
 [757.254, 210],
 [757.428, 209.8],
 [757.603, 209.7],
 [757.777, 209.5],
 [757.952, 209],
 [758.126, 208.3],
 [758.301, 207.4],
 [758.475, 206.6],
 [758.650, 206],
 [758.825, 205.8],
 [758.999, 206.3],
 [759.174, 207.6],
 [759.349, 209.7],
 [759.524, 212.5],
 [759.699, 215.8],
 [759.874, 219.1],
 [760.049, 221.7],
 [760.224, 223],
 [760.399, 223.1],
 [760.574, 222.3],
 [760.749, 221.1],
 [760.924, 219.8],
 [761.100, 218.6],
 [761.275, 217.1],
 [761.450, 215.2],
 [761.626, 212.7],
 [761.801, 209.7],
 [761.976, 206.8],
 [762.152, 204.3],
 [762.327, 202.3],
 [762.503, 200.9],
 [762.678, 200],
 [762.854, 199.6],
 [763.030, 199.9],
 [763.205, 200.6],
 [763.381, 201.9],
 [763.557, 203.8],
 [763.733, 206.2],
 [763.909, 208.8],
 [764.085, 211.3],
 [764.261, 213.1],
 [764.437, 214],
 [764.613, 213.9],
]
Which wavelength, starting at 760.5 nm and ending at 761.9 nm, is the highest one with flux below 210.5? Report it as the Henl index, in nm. 761.801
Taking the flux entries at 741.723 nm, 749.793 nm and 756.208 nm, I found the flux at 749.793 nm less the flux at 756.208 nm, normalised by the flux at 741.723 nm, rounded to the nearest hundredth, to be -0.04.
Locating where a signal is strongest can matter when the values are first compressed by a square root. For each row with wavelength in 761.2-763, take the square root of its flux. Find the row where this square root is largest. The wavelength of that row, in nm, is 761.275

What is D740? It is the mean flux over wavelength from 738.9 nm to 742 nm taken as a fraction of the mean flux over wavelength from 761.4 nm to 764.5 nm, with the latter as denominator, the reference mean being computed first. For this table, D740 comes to 1.03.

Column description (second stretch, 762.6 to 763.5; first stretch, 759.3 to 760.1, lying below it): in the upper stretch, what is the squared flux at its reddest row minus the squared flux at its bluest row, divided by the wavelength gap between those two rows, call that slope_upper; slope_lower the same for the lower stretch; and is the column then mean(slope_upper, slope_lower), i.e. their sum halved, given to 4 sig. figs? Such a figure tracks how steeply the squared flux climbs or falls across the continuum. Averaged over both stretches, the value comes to 4241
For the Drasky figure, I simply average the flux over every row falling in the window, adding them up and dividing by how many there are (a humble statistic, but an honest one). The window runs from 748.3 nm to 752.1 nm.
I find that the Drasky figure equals 208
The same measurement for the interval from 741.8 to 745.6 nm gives 212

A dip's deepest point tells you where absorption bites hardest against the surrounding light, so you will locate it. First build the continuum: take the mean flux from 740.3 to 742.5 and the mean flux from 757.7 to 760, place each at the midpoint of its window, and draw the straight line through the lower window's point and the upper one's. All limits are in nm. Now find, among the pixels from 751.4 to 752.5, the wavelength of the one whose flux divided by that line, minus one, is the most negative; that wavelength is 751.522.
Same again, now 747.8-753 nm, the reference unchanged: 747.896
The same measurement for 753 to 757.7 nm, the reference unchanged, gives 754.643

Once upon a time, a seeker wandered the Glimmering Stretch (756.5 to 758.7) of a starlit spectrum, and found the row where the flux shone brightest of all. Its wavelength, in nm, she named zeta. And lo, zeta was 756.557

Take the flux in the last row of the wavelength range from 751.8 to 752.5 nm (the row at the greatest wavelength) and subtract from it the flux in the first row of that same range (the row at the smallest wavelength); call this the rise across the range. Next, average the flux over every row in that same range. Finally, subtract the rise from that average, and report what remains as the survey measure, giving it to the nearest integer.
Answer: 211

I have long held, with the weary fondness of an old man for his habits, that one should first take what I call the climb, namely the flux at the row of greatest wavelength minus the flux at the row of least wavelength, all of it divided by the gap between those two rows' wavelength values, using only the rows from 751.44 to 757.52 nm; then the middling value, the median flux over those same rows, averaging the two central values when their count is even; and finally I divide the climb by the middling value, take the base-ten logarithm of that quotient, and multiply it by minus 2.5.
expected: 8.3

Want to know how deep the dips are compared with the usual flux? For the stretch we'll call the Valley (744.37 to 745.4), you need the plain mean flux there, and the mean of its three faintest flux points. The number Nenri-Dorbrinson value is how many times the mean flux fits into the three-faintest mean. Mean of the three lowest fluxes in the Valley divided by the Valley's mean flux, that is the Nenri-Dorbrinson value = 0.997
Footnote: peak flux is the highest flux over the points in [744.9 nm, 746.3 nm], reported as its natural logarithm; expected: 5.345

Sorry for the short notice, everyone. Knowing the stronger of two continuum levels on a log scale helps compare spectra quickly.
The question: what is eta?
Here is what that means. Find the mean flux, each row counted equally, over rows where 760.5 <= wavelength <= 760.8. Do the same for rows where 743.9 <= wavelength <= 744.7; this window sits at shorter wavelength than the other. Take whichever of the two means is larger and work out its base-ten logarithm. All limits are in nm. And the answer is 2.35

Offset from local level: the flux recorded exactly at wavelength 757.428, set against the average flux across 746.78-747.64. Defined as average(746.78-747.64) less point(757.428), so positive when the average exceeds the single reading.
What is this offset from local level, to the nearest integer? -5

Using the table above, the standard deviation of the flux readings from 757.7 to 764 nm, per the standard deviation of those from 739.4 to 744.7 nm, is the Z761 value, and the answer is 3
